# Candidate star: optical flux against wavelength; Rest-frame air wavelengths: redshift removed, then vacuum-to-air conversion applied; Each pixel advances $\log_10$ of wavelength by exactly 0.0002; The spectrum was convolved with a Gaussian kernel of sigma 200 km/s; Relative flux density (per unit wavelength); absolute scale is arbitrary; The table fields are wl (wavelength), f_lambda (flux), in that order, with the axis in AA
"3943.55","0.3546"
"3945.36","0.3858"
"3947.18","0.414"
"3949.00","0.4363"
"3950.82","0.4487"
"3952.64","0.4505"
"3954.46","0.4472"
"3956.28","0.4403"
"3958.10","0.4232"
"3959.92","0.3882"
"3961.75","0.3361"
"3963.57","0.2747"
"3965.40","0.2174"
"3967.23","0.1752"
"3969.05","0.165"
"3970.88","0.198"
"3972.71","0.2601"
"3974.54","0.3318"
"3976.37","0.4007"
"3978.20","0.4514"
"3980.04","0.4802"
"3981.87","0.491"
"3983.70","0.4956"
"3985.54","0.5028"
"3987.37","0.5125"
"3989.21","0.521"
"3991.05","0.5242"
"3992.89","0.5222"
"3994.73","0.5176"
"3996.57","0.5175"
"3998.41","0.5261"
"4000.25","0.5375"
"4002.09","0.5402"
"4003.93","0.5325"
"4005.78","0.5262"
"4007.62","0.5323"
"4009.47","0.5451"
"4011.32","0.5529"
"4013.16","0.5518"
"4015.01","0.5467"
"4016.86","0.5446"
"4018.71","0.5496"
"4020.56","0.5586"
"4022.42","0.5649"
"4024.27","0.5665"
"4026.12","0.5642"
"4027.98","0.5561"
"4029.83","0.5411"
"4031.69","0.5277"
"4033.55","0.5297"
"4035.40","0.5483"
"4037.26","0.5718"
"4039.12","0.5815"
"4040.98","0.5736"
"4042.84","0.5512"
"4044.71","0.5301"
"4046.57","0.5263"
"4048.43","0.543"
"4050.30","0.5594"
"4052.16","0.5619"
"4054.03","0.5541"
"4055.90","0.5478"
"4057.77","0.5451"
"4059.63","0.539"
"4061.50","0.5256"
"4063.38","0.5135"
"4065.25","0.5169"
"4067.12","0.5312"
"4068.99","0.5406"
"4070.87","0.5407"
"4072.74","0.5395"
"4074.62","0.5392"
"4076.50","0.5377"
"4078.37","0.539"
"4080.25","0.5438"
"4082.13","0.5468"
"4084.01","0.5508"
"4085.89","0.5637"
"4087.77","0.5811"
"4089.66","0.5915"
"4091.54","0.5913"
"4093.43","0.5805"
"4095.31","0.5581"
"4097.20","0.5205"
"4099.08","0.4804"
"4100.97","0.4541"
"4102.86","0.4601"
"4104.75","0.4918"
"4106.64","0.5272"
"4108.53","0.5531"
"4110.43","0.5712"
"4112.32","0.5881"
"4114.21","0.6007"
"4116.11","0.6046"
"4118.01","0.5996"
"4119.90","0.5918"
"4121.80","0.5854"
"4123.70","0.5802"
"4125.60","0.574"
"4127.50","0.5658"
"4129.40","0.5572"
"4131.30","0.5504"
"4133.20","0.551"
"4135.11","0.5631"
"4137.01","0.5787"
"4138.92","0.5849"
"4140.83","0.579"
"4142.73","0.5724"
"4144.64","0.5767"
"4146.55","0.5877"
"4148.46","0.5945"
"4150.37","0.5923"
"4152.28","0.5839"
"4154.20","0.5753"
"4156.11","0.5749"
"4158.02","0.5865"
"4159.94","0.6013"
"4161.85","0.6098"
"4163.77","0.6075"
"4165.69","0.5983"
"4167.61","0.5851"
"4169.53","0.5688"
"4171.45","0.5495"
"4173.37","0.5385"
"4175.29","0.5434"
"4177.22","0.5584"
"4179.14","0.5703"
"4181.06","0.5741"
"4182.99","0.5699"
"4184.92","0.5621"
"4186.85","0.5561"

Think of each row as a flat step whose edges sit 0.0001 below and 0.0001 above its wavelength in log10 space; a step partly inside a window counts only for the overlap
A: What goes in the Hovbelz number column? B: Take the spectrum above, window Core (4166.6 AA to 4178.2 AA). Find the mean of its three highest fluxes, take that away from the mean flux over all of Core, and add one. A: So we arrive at 0.987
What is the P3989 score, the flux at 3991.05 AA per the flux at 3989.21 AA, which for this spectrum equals 1.01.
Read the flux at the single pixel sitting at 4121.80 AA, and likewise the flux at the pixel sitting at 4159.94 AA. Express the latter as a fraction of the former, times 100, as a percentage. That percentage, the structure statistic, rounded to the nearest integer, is 103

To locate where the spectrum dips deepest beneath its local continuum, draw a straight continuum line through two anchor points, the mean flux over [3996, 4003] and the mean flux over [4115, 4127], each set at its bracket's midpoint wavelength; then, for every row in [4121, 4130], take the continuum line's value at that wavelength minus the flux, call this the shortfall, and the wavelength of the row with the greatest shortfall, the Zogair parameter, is 4129.40 AA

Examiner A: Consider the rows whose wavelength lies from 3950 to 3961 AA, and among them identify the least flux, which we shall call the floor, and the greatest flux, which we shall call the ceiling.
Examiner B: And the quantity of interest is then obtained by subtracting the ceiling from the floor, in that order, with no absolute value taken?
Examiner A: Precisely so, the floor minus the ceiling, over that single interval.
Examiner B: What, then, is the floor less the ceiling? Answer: -0.062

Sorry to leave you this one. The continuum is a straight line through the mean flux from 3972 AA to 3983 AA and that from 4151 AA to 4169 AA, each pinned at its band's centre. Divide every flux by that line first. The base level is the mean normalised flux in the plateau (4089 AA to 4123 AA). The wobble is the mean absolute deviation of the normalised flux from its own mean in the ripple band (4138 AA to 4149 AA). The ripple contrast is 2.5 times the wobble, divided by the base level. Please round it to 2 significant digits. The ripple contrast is 0.023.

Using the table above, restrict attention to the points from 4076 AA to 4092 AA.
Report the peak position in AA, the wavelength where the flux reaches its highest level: 4089.66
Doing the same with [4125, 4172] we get 4161.85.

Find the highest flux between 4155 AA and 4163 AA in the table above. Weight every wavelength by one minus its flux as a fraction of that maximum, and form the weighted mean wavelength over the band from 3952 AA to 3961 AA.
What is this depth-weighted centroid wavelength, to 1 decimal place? 3956.6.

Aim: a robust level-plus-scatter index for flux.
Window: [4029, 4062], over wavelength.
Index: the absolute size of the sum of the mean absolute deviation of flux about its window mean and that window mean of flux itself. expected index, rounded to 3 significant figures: 0.561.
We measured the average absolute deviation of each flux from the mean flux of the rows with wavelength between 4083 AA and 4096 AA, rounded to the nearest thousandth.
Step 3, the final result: 0.014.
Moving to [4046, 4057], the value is 0.010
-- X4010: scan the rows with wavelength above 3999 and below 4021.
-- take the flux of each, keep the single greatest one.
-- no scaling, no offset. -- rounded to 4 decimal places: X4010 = 0.5586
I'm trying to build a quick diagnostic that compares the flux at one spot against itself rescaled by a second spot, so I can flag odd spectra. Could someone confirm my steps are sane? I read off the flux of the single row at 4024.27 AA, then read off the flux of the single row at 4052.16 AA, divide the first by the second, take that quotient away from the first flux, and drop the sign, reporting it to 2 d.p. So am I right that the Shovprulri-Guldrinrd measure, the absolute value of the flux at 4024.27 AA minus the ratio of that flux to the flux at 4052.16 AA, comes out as 0.44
